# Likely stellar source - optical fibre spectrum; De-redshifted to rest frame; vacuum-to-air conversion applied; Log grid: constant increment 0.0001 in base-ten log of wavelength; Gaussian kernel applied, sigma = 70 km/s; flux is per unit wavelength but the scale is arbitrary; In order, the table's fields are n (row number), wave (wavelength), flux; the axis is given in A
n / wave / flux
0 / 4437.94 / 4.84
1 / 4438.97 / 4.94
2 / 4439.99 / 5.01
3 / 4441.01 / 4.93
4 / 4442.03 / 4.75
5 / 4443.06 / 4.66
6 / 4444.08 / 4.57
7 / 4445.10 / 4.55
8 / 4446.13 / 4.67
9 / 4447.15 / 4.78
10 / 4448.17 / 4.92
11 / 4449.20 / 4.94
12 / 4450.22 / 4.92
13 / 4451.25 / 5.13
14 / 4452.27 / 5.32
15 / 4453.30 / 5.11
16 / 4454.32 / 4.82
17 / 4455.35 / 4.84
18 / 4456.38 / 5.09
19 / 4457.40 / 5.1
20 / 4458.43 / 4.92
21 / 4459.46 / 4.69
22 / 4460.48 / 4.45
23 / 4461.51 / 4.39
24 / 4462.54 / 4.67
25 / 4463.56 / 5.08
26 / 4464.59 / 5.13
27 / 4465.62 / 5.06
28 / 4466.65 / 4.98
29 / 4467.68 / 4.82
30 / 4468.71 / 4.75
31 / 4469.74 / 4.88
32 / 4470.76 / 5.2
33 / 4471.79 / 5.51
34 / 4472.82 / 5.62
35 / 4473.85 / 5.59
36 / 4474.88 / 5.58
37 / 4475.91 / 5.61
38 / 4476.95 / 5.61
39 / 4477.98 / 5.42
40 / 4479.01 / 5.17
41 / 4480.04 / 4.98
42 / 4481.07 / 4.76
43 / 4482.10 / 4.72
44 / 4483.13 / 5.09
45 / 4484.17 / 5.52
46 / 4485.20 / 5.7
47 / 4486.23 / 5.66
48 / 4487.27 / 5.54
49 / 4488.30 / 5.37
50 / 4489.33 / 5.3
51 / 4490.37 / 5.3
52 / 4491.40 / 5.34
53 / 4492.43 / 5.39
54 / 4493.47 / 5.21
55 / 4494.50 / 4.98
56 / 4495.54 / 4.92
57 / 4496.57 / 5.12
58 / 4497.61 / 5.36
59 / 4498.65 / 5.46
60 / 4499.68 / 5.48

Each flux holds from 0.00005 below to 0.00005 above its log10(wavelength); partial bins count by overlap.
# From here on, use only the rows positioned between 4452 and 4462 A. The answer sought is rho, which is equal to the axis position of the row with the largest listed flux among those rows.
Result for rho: 4452.27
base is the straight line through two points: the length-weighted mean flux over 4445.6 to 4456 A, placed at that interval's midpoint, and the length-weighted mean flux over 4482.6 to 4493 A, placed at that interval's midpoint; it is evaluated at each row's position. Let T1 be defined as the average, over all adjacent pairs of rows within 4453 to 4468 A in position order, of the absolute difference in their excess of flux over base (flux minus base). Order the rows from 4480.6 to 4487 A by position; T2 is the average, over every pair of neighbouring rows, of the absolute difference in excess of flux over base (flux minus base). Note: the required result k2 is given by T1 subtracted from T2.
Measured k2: 0.04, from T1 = 0.169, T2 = 0.21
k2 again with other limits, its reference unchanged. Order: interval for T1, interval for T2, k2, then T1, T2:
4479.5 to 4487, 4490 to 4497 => -0.09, 0.213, 0.13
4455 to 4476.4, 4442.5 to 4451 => -0.08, 0.152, 0.07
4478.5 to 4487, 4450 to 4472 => -0.03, 0.212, 0.18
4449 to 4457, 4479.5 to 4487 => 0.05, 0.168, 0.21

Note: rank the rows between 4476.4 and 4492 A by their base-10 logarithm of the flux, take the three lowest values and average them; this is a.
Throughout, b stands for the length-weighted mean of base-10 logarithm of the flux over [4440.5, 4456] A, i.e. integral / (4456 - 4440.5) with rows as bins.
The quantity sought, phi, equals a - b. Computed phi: -0.003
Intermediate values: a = 0.683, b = 0.686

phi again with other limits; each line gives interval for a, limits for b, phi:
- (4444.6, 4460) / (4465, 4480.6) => -0.053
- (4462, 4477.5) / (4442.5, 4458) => -0.013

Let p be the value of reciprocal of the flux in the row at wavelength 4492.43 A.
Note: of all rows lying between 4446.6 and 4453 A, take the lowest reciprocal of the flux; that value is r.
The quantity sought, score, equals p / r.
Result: 0.99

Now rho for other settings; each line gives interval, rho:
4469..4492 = 4485.20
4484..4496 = 4485.20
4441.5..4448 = 4447.15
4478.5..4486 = 4485.20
